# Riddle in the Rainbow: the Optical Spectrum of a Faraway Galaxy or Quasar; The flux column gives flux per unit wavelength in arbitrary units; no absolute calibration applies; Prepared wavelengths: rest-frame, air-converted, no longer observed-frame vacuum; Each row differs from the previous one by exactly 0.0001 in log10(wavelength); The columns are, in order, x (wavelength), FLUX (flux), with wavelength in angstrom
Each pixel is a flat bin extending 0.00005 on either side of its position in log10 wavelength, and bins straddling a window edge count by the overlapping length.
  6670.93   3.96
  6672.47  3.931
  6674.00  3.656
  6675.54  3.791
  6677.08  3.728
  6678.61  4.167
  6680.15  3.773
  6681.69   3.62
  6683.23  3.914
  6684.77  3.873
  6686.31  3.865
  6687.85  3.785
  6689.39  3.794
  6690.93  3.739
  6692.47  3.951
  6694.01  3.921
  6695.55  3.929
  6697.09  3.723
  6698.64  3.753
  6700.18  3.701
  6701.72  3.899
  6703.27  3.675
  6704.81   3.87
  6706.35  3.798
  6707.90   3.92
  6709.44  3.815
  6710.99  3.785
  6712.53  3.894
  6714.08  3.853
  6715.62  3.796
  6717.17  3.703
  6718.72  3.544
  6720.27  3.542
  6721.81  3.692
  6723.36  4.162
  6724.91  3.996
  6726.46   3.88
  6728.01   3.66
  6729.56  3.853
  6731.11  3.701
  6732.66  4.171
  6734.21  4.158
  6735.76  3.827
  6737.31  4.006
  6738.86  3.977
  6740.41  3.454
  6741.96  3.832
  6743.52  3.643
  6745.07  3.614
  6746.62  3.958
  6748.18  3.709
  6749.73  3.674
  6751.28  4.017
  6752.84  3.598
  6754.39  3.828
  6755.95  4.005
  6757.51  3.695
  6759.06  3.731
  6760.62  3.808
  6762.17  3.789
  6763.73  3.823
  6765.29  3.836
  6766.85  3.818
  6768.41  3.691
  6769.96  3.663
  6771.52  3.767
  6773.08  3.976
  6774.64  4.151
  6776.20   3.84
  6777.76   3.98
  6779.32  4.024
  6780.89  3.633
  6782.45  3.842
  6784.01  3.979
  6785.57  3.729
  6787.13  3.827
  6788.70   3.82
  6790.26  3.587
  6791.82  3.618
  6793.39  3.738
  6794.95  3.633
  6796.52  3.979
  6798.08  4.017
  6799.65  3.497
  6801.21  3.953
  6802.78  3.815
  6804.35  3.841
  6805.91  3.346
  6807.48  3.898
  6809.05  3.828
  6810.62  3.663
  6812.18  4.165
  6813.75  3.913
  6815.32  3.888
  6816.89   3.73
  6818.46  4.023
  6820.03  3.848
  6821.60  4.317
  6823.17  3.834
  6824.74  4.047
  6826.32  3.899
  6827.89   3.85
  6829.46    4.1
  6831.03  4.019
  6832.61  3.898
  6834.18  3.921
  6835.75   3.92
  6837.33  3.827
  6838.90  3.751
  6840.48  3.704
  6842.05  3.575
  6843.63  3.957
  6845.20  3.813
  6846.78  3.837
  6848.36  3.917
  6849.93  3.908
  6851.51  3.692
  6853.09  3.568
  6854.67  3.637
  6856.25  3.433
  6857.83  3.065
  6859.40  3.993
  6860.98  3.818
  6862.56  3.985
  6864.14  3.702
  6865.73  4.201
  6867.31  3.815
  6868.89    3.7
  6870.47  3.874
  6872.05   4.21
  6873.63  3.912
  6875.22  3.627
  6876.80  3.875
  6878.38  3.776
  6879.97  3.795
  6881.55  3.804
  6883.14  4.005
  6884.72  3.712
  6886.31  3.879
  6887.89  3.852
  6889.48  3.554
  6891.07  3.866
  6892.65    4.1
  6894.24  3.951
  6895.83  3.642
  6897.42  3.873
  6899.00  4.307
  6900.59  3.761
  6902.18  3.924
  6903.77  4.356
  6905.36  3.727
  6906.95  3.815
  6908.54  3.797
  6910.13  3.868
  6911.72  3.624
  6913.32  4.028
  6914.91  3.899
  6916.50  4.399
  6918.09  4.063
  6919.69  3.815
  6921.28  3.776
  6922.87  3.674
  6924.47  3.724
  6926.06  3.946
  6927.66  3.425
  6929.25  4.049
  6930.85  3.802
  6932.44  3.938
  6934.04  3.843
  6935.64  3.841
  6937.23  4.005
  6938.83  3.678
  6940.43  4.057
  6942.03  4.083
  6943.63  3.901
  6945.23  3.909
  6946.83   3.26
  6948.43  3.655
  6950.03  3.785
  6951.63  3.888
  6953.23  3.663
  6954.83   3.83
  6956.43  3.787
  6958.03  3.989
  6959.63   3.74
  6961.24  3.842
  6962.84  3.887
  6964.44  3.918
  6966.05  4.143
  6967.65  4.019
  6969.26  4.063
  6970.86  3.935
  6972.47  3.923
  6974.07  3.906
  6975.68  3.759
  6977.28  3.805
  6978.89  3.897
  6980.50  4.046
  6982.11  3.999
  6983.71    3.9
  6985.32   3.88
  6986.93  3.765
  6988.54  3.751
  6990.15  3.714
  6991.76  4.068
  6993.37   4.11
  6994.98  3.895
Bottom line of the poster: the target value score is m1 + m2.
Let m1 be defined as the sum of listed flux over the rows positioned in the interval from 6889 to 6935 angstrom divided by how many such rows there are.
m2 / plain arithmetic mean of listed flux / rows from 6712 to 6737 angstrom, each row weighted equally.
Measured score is 7.72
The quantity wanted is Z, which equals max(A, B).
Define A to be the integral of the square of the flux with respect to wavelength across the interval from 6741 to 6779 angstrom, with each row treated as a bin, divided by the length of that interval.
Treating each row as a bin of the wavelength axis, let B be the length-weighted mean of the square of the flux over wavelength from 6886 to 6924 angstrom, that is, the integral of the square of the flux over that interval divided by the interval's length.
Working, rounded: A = 14.5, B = 15.2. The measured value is 15.23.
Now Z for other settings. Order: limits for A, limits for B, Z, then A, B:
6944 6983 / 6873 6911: 14.97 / 14.9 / 15.0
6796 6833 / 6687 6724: 15.17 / 15.2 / 14.5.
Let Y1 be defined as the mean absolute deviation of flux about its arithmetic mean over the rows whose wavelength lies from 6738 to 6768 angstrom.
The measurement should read 0.12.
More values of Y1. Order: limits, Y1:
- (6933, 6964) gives 0.13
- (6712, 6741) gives 0.17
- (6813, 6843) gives 0.11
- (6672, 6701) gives 0.10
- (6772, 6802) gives 0.15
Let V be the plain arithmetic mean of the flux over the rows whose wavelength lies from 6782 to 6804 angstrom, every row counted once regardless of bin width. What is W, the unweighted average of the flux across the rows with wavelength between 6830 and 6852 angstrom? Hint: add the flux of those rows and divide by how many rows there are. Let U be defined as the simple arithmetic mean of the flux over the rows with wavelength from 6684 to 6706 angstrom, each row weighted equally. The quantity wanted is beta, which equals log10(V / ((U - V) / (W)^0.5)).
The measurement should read 2.37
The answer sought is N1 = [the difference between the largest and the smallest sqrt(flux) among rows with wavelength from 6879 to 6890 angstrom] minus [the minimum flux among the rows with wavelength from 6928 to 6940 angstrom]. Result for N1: -3.56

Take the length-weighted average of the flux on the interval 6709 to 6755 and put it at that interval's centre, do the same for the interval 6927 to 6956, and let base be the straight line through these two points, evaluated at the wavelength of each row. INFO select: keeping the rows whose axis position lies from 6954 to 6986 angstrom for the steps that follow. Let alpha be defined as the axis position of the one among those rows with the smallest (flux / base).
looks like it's 6959.63 angstrom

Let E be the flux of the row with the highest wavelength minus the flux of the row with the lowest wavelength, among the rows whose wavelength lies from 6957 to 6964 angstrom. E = -0.10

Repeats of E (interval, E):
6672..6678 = -0.20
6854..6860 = 0.36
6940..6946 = -0.15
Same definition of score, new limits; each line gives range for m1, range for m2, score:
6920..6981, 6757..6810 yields 7.65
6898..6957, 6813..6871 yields 7.70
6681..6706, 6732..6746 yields 7.67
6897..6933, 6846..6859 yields 7.53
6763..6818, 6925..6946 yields 7.70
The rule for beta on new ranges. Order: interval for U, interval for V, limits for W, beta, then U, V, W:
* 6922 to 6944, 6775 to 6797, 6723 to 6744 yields 2.15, 3.85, 3.80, 3.88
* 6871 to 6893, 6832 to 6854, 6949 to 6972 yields 2.19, 3.85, 3.81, 3.89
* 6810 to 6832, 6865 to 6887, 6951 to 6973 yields 1.98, 3.95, 3.87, 3.90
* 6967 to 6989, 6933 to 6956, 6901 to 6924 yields 1.93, 3.90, 3.81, 3.91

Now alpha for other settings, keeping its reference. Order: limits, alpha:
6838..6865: 6857.83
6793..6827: 6805.91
